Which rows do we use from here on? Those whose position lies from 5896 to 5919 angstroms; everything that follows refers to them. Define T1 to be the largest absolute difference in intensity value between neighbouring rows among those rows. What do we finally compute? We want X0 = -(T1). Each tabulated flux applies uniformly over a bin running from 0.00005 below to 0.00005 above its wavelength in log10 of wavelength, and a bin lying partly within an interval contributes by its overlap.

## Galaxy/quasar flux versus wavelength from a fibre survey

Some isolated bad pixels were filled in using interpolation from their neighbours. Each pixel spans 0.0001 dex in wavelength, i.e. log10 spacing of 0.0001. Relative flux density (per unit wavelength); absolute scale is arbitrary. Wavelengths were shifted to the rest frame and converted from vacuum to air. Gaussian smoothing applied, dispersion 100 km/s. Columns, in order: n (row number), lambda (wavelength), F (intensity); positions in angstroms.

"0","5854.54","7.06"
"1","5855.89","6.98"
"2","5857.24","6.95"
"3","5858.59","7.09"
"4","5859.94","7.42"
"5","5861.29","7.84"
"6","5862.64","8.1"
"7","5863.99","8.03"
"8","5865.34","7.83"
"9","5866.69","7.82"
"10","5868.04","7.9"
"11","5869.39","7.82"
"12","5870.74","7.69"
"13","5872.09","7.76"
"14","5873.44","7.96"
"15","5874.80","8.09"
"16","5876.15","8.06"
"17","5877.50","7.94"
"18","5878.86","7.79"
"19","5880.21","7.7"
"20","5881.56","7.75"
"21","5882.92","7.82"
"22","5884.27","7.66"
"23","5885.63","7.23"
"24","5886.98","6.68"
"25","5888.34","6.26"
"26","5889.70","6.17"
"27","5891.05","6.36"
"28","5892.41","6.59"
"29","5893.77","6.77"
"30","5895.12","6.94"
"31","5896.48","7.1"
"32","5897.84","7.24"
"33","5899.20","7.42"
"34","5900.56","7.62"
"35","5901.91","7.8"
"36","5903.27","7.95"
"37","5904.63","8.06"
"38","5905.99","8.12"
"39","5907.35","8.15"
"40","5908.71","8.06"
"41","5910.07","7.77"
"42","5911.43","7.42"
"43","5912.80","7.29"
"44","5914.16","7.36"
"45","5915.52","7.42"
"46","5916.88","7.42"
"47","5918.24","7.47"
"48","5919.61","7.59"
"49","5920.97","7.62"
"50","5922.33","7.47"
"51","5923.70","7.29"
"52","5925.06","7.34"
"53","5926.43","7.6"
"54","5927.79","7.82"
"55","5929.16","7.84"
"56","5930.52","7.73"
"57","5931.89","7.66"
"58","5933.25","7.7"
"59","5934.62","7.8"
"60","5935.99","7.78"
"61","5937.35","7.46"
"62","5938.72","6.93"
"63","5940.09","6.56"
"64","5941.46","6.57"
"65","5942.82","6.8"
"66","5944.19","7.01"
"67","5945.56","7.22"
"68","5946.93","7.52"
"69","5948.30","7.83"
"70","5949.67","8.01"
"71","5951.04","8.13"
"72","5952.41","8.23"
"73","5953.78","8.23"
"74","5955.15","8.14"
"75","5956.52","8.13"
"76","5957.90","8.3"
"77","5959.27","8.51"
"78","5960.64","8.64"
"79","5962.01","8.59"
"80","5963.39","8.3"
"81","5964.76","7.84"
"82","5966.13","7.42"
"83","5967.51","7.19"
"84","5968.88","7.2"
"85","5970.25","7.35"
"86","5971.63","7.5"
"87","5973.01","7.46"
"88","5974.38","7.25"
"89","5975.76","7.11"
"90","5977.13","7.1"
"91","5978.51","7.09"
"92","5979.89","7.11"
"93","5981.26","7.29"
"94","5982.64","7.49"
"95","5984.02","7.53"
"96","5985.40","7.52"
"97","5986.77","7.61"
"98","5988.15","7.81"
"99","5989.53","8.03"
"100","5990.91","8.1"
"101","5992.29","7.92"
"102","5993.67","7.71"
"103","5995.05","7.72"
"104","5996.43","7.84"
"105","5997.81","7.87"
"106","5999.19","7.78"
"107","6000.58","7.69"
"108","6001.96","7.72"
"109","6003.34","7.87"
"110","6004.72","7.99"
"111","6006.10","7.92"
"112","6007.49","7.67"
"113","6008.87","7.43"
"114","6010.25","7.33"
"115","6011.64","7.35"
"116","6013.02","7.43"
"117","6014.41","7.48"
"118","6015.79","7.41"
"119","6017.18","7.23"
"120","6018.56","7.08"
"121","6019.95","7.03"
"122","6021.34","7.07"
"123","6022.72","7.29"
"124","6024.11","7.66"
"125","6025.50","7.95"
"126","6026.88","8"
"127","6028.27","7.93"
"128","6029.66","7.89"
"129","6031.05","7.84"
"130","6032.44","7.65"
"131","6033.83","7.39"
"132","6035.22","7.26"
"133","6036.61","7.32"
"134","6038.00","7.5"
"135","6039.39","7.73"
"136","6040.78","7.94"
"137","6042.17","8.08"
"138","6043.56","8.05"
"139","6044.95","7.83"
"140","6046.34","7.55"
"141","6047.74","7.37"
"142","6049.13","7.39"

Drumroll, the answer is -0.35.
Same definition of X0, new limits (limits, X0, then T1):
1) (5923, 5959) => -0.53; 0.53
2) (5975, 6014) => -0.25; 0.25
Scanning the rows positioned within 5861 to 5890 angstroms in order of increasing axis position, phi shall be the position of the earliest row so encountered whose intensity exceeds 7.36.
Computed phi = 5861.29 angstroms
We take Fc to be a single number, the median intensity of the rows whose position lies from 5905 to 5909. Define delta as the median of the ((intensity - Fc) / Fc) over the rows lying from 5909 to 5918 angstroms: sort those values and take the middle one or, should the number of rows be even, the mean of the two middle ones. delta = -0.09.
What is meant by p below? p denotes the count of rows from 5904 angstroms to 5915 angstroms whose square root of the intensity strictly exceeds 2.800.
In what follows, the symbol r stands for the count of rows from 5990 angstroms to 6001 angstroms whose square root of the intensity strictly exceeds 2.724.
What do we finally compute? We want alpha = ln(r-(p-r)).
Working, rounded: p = 4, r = 8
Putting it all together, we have 2.5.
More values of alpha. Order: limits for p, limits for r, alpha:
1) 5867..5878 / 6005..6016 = 1.6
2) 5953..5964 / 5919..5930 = 1.4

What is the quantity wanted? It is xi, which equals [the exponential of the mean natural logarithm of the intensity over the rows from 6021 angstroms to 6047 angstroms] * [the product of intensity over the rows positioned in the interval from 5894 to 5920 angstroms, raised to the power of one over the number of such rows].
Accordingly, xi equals 58.2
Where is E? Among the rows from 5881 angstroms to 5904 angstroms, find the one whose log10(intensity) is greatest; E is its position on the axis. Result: 5903.27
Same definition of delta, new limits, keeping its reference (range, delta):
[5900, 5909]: -0.01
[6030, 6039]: -0.08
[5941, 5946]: -0.15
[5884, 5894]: -0.18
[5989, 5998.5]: -0.03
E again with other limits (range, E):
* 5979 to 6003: 5990.91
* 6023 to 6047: 6042.17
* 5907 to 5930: 5907.35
